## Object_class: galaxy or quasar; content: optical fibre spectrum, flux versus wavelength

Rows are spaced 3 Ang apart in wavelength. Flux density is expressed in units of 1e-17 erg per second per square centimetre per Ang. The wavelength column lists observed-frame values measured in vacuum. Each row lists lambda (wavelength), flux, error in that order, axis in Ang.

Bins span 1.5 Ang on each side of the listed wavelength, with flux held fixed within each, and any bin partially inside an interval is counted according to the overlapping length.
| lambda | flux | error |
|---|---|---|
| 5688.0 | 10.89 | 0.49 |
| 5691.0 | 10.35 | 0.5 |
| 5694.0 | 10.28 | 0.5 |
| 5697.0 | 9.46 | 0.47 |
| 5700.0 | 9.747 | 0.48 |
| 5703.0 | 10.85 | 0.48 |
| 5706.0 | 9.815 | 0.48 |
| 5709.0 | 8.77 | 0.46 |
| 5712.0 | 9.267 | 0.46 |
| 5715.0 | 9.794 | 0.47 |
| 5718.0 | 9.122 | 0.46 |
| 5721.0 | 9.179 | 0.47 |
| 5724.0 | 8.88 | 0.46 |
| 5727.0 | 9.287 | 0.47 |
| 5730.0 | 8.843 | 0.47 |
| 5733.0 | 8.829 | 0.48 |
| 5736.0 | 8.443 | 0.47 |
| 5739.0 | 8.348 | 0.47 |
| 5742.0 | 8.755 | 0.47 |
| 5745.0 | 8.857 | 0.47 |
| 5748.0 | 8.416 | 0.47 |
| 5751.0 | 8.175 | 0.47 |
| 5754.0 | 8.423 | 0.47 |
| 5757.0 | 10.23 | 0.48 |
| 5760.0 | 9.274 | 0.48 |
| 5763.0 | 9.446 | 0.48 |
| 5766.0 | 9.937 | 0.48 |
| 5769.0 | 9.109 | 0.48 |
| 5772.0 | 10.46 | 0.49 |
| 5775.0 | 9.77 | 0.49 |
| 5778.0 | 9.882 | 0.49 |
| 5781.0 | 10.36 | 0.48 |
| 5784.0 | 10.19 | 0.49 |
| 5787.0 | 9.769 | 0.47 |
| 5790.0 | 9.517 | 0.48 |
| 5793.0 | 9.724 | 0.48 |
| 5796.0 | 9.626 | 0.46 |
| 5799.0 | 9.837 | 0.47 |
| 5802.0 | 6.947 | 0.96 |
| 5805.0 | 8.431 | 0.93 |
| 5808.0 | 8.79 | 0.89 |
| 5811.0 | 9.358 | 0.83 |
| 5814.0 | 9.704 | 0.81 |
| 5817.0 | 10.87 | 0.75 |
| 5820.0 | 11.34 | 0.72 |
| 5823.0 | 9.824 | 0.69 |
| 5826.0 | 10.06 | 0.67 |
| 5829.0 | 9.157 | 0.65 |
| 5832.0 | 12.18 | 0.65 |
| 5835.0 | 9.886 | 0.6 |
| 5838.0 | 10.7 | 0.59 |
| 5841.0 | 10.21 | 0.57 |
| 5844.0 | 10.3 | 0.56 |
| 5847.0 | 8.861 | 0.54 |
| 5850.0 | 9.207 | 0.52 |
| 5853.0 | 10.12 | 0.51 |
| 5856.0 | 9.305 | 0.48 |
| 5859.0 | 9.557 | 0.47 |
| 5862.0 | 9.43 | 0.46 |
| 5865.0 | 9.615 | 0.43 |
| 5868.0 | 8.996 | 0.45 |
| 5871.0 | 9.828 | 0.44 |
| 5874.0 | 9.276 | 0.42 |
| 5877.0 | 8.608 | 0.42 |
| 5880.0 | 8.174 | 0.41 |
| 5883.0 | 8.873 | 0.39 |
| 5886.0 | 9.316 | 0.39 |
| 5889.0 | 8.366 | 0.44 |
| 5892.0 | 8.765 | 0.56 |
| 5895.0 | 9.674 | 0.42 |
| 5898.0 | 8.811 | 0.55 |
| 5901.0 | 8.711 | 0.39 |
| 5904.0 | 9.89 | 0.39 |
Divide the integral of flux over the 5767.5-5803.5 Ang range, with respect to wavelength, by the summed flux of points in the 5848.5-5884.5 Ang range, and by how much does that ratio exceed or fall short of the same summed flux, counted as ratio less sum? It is -108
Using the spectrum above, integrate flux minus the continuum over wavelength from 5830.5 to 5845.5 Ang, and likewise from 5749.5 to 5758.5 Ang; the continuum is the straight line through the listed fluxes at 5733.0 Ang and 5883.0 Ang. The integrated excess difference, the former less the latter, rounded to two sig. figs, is 26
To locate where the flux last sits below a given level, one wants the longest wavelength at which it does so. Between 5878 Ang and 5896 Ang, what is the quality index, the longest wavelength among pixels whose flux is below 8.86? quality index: 5892.0 Ang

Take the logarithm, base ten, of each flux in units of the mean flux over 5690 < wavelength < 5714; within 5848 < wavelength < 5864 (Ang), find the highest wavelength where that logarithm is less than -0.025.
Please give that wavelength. 5850.0 Ang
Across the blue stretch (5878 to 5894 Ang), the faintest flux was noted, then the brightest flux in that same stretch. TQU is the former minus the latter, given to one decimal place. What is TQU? -1.1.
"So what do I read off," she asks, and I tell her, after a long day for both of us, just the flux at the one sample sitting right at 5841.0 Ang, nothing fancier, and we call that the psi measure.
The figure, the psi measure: 10.21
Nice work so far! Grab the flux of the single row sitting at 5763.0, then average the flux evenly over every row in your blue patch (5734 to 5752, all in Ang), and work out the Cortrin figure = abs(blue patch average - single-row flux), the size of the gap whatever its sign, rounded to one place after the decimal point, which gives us 0.9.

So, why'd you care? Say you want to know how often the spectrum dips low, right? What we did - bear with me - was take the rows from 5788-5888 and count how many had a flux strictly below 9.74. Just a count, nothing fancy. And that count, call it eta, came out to 21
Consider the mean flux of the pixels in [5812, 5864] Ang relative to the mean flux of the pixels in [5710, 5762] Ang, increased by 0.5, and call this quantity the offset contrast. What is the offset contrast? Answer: 1.62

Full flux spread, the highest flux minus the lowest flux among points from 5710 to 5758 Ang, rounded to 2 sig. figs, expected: 2.1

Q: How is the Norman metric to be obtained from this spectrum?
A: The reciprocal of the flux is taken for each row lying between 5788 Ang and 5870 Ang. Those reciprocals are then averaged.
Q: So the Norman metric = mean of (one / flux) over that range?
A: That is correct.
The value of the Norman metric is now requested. 0.104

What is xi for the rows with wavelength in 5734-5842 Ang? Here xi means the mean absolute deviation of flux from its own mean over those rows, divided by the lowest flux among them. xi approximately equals 0.11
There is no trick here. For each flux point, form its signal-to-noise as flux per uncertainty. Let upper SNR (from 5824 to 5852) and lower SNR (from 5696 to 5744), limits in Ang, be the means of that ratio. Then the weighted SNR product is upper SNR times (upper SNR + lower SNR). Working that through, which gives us 621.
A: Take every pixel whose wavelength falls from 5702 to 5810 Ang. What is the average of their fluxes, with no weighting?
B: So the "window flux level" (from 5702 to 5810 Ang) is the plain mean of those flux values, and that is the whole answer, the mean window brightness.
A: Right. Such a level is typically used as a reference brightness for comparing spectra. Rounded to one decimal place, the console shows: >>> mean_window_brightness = 9.3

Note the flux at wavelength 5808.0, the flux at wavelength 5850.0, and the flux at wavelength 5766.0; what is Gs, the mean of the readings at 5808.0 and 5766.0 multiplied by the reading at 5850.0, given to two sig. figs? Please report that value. 86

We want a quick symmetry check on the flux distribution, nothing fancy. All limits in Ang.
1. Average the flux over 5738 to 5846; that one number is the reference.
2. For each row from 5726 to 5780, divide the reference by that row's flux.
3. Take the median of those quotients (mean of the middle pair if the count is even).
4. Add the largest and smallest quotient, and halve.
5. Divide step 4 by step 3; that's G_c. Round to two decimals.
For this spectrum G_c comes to 0.98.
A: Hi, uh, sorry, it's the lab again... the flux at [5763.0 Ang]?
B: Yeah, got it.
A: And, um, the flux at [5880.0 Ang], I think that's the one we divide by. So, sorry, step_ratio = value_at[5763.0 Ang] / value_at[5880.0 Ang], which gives 1.16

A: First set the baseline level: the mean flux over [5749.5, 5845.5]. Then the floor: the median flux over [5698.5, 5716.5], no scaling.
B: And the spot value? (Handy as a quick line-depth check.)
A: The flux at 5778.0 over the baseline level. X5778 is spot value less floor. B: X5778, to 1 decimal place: -8.8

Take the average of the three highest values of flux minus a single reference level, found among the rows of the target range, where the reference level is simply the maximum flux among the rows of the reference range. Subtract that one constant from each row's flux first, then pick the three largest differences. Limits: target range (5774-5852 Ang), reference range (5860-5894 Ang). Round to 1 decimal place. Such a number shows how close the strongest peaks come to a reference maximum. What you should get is 1.6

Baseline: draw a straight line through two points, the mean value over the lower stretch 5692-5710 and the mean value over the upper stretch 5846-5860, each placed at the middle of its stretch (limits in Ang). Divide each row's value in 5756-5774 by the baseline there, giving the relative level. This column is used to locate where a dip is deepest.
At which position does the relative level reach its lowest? 5769.0 Ang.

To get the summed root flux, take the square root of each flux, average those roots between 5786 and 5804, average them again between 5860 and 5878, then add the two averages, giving 6.08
